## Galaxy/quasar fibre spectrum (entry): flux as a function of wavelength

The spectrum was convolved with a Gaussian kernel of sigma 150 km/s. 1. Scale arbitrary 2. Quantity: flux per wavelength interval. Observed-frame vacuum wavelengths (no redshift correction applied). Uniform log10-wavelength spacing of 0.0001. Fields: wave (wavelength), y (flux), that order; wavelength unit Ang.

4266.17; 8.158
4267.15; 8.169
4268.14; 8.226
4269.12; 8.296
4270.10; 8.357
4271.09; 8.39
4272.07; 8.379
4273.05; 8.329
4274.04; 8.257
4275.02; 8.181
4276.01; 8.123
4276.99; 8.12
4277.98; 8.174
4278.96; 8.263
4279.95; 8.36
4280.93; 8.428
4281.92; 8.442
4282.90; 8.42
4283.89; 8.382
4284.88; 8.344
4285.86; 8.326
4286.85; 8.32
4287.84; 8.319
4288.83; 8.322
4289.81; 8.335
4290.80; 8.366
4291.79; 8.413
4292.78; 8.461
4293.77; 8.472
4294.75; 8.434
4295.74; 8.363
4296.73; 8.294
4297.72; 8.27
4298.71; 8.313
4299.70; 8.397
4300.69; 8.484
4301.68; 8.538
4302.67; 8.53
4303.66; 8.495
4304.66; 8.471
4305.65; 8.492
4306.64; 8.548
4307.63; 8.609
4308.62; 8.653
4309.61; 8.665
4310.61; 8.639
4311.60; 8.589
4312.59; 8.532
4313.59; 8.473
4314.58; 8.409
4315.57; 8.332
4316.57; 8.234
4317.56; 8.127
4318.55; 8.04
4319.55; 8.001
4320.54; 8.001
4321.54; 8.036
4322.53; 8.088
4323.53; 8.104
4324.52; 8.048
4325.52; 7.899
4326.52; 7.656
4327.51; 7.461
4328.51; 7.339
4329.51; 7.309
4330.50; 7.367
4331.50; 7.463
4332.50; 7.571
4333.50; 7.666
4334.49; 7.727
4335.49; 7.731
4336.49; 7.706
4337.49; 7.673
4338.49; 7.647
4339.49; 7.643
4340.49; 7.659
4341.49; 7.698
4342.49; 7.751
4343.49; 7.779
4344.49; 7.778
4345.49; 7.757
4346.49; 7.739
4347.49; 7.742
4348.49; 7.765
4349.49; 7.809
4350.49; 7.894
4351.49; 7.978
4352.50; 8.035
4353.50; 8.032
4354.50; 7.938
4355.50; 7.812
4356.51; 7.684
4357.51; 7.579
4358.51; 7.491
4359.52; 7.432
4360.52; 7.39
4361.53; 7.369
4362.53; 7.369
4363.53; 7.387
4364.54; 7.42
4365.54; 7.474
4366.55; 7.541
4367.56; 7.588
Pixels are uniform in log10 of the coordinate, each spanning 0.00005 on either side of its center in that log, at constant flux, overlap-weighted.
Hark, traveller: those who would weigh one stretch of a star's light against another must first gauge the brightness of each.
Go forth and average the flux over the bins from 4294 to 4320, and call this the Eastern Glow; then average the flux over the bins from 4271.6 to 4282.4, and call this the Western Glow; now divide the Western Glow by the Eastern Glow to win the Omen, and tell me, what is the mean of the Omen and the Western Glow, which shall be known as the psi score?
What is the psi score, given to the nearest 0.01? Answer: 4.63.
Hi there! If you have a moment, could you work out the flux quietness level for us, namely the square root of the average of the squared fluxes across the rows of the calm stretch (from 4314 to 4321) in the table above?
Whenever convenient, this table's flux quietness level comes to 8.2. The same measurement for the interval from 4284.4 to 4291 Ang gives 8.3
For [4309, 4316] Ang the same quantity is 8.5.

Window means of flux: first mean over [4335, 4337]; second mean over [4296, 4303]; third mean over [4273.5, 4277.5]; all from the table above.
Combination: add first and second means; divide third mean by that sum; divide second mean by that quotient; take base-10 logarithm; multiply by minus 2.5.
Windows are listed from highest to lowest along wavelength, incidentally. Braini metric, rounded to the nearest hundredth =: -3.05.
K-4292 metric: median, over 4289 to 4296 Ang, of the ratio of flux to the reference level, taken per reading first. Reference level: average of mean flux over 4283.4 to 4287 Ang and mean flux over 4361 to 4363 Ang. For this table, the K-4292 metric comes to 1.07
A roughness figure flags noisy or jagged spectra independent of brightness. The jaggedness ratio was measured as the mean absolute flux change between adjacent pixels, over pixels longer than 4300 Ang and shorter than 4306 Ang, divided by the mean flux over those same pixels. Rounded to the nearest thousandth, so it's 0.003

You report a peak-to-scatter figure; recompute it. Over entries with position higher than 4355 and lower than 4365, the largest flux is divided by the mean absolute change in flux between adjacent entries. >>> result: 142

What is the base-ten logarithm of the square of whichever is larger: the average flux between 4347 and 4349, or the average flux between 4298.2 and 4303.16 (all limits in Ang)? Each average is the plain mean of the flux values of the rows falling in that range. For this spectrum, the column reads 1.85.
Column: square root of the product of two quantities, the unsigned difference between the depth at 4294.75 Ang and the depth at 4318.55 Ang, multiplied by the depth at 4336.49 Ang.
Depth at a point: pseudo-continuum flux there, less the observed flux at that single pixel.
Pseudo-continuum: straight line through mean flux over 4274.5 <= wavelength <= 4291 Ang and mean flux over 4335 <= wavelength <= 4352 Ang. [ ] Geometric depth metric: 0.14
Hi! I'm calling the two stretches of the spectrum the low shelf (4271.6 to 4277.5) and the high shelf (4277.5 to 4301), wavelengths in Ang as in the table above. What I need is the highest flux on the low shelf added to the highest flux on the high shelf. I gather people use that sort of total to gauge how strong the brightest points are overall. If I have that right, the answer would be 16.9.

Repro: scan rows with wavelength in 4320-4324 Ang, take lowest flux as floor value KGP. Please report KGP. 8.001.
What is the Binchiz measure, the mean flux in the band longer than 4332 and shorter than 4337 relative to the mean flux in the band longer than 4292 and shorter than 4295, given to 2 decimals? 0.91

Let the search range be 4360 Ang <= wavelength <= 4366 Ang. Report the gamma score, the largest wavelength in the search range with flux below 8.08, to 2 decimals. 4365.54 Ang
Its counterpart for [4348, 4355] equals 4354.50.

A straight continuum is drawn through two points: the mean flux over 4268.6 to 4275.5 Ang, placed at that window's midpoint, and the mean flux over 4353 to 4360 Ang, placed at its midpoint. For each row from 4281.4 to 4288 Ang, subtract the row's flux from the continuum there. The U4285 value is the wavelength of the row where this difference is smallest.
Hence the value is 4281.92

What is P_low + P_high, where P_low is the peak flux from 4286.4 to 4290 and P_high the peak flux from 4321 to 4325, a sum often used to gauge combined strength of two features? 16.4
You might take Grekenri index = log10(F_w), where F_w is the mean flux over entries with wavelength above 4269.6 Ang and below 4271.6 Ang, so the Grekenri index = 0.923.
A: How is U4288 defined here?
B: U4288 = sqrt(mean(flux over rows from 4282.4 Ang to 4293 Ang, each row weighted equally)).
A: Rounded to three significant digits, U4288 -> 2.89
